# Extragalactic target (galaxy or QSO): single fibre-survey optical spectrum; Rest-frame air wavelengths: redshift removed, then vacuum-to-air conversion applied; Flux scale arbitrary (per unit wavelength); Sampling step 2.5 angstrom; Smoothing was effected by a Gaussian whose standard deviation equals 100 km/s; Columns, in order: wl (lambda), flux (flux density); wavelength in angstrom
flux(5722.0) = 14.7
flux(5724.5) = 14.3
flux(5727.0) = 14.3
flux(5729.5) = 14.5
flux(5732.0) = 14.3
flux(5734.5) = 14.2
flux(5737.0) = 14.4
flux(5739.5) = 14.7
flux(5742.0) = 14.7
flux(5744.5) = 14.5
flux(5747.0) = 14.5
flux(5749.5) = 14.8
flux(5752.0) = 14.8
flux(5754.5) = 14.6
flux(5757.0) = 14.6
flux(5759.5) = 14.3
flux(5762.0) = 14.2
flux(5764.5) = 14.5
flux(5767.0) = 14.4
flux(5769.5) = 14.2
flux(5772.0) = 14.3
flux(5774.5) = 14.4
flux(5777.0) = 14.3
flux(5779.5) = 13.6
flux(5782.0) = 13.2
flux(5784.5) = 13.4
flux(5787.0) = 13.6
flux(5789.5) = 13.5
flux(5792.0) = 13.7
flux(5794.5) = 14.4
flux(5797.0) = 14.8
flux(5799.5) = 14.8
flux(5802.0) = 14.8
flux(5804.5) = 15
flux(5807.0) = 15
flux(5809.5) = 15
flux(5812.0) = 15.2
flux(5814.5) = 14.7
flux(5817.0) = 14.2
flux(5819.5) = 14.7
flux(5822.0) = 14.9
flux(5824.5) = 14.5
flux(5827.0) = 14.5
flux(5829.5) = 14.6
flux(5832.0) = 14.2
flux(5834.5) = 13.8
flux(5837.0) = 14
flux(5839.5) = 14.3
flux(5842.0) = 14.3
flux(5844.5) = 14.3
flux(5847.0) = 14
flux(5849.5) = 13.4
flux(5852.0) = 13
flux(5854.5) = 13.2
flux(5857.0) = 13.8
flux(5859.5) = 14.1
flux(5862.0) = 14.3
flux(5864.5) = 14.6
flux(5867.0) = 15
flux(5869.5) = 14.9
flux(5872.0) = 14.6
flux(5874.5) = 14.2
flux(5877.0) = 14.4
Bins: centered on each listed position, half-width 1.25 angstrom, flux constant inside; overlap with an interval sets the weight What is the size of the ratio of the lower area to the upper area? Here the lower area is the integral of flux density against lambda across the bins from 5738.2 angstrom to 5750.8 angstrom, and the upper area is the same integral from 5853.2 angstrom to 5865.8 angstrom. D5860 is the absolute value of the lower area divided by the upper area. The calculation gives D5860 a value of 1.05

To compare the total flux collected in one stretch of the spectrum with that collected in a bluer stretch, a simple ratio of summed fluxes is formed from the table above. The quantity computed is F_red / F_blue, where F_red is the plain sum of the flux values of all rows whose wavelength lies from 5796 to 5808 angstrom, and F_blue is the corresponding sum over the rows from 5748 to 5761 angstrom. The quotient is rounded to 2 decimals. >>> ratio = 1.02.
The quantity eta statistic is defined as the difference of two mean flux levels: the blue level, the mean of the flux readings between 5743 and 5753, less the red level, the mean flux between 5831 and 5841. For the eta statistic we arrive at 0.57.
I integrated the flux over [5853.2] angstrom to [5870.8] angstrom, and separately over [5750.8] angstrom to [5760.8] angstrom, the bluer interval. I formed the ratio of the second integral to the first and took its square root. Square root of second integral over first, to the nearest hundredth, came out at 0.76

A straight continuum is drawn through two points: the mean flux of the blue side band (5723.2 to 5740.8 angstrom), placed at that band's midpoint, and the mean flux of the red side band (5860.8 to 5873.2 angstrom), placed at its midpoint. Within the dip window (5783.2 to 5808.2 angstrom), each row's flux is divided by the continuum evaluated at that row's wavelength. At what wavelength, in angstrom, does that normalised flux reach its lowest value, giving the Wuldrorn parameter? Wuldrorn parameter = 5784.5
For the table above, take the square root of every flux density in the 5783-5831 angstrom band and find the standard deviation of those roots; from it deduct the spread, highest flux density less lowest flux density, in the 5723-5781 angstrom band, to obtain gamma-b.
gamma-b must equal -1.1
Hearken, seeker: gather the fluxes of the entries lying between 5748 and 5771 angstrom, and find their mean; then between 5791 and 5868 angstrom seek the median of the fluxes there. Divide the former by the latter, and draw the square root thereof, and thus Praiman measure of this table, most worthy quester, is 1.003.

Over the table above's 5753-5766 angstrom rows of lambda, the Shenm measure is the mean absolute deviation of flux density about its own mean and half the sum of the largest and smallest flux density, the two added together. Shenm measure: 14.55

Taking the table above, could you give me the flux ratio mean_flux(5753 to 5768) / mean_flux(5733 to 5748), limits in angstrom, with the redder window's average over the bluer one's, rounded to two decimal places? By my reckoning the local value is 1.00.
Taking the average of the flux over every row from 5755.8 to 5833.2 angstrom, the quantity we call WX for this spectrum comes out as 14.4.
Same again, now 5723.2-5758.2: 14.5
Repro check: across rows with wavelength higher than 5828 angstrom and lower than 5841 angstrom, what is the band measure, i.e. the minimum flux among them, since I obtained 13.8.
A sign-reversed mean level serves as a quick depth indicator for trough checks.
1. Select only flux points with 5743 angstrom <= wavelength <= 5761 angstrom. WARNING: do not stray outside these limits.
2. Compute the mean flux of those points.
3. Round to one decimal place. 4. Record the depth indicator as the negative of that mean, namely -14.6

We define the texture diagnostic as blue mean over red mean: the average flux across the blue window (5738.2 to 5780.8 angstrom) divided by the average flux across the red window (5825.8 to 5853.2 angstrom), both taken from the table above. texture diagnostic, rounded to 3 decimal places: 1.028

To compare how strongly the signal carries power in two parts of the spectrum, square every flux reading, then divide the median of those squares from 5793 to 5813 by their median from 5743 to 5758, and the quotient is 1.04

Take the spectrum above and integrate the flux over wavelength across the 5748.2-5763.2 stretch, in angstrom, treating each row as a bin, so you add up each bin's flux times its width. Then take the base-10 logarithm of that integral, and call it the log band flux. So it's 2.34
